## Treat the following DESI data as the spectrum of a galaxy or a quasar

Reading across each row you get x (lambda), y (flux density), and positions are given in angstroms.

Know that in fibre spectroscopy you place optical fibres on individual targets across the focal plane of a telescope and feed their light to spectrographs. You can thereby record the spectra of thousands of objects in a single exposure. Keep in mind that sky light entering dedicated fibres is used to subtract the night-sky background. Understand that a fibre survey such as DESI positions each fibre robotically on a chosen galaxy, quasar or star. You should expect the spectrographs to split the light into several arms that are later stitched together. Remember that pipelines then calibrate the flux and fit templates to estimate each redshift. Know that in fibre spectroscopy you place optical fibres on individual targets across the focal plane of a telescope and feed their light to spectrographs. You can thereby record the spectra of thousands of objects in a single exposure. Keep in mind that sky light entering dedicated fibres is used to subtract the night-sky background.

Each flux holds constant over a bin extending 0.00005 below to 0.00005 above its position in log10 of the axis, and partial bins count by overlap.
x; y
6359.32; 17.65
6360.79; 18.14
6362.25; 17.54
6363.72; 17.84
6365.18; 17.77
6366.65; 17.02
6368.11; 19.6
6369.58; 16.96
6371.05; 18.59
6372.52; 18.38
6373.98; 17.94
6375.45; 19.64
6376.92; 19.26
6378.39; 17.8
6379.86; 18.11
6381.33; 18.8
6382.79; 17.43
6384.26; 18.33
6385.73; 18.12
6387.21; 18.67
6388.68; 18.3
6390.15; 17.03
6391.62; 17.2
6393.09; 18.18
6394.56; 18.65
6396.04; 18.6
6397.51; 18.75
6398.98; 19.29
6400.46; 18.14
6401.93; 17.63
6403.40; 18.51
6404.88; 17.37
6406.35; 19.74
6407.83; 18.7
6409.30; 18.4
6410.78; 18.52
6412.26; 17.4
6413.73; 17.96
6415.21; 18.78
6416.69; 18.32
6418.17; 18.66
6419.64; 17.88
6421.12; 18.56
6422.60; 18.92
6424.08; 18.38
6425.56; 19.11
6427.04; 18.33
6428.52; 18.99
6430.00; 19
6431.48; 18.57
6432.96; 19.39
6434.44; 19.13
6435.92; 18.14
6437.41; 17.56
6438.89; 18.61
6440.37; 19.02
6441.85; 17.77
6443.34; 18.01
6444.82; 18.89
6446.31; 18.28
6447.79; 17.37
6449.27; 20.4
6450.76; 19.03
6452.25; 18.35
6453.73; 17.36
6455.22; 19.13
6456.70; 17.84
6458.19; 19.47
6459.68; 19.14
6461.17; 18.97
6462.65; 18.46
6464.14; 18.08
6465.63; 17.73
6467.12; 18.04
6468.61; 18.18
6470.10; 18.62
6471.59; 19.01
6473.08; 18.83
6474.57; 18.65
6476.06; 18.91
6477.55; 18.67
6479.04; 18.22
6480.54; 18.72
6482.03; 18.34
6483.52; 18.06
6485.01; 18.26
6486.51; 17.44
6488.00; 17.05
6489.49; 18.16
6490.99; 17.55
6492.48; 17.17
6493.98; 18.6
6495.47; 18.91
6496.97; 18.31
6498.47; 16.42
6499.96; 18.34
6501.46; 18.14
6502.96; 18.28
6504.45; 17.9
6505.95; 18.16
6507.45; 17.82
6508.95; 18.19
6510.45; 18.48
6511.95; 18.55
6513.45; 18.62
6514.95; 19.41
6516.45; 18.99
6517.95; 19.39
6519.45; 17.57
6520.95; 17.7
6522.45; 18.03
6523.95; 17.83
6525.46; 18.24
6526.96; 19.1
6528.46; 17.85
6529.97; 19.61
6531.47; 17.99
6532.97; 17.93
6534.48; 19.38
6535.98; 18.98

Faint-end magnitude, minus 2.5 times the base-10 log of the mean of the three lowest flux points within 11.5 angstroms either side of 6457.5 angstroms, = -3.11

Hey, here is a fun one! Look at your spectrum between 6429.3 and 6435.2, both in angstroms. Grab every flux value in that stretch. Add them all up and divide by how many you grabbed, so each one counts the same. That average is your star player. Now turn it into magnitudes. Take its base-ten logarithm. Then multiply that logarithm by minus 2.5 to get -3.20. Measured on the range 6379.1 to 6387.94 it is -3.15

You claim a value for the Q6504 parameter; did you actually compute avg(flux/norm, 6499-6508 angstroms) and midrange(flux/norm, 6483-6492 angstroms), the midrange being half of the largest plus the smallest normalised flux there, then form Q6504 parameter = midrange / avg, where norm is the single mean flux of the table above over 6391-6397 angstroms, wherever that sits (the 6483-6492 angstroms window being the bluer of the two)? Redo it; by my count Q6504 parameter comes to 0.98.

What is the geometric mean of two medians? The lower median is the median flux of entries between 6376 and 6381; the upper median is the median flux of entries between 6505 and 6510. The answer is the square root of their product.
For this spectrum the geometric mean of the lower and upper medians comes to 18.13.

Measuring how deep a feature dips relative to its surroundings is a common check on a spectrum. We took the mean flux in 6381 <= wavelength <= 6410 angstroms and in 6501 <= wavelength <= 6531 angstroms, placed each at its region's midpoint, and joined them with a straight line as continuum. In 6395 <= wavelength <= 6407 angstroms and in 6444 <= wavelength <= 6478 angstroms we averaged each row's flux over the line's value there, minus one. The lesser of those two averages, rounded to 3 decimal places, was 0.011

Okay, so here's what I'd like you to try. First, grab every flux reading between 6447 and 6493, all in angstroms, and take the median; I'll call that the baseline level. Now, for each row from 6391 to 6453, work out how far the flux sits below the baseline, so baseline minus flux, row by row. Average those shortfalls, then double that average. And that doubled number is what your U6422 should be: -0.30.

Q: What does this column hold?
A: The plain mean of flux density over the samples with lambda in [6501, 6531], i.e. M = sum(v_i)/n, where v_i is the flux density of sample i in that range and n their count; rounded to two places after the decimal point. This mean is 18.39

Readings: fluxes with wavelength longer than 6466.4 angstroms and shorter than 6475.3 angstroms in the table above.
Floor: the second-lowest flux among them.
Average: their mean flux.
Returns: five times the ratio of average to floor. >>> 5.10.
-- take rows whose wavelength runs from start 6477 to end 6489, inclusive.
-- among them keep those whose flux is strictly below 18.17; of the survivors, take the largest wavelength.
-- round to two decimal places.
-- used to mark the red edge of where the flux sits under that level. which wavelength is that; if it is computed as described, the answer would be 6488.00 angstroms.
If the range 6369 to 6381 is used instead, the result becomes 6379.86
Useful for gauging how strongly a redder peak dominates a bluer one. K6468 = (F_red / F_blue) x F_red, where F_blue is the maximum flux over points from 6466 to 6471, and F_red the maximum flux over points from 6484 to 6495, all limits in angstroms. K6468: 18.6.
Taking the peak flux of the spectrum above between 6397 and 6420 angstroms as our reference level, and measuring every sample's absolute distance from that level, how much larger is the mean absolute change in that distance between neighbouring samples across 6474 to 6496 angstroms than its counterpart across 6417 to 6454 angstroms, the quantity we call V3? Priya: -0.16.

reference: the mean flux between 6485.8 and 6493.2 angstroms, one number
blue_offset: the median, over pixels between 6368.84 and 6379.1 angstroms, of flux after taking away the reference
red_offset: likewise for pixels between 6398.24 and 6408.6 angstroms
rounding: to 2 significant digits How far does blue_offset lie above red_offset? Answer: -0.13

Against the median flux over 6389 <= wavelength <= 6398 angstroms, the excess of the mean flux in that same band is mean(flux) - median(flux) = -0.32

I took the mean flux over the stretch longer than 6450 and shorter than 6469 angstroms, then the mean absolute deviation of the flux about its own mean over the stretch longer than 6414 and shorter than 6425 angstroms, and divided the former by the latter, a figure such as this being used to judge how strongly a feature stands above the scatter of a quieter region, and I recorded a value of 70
